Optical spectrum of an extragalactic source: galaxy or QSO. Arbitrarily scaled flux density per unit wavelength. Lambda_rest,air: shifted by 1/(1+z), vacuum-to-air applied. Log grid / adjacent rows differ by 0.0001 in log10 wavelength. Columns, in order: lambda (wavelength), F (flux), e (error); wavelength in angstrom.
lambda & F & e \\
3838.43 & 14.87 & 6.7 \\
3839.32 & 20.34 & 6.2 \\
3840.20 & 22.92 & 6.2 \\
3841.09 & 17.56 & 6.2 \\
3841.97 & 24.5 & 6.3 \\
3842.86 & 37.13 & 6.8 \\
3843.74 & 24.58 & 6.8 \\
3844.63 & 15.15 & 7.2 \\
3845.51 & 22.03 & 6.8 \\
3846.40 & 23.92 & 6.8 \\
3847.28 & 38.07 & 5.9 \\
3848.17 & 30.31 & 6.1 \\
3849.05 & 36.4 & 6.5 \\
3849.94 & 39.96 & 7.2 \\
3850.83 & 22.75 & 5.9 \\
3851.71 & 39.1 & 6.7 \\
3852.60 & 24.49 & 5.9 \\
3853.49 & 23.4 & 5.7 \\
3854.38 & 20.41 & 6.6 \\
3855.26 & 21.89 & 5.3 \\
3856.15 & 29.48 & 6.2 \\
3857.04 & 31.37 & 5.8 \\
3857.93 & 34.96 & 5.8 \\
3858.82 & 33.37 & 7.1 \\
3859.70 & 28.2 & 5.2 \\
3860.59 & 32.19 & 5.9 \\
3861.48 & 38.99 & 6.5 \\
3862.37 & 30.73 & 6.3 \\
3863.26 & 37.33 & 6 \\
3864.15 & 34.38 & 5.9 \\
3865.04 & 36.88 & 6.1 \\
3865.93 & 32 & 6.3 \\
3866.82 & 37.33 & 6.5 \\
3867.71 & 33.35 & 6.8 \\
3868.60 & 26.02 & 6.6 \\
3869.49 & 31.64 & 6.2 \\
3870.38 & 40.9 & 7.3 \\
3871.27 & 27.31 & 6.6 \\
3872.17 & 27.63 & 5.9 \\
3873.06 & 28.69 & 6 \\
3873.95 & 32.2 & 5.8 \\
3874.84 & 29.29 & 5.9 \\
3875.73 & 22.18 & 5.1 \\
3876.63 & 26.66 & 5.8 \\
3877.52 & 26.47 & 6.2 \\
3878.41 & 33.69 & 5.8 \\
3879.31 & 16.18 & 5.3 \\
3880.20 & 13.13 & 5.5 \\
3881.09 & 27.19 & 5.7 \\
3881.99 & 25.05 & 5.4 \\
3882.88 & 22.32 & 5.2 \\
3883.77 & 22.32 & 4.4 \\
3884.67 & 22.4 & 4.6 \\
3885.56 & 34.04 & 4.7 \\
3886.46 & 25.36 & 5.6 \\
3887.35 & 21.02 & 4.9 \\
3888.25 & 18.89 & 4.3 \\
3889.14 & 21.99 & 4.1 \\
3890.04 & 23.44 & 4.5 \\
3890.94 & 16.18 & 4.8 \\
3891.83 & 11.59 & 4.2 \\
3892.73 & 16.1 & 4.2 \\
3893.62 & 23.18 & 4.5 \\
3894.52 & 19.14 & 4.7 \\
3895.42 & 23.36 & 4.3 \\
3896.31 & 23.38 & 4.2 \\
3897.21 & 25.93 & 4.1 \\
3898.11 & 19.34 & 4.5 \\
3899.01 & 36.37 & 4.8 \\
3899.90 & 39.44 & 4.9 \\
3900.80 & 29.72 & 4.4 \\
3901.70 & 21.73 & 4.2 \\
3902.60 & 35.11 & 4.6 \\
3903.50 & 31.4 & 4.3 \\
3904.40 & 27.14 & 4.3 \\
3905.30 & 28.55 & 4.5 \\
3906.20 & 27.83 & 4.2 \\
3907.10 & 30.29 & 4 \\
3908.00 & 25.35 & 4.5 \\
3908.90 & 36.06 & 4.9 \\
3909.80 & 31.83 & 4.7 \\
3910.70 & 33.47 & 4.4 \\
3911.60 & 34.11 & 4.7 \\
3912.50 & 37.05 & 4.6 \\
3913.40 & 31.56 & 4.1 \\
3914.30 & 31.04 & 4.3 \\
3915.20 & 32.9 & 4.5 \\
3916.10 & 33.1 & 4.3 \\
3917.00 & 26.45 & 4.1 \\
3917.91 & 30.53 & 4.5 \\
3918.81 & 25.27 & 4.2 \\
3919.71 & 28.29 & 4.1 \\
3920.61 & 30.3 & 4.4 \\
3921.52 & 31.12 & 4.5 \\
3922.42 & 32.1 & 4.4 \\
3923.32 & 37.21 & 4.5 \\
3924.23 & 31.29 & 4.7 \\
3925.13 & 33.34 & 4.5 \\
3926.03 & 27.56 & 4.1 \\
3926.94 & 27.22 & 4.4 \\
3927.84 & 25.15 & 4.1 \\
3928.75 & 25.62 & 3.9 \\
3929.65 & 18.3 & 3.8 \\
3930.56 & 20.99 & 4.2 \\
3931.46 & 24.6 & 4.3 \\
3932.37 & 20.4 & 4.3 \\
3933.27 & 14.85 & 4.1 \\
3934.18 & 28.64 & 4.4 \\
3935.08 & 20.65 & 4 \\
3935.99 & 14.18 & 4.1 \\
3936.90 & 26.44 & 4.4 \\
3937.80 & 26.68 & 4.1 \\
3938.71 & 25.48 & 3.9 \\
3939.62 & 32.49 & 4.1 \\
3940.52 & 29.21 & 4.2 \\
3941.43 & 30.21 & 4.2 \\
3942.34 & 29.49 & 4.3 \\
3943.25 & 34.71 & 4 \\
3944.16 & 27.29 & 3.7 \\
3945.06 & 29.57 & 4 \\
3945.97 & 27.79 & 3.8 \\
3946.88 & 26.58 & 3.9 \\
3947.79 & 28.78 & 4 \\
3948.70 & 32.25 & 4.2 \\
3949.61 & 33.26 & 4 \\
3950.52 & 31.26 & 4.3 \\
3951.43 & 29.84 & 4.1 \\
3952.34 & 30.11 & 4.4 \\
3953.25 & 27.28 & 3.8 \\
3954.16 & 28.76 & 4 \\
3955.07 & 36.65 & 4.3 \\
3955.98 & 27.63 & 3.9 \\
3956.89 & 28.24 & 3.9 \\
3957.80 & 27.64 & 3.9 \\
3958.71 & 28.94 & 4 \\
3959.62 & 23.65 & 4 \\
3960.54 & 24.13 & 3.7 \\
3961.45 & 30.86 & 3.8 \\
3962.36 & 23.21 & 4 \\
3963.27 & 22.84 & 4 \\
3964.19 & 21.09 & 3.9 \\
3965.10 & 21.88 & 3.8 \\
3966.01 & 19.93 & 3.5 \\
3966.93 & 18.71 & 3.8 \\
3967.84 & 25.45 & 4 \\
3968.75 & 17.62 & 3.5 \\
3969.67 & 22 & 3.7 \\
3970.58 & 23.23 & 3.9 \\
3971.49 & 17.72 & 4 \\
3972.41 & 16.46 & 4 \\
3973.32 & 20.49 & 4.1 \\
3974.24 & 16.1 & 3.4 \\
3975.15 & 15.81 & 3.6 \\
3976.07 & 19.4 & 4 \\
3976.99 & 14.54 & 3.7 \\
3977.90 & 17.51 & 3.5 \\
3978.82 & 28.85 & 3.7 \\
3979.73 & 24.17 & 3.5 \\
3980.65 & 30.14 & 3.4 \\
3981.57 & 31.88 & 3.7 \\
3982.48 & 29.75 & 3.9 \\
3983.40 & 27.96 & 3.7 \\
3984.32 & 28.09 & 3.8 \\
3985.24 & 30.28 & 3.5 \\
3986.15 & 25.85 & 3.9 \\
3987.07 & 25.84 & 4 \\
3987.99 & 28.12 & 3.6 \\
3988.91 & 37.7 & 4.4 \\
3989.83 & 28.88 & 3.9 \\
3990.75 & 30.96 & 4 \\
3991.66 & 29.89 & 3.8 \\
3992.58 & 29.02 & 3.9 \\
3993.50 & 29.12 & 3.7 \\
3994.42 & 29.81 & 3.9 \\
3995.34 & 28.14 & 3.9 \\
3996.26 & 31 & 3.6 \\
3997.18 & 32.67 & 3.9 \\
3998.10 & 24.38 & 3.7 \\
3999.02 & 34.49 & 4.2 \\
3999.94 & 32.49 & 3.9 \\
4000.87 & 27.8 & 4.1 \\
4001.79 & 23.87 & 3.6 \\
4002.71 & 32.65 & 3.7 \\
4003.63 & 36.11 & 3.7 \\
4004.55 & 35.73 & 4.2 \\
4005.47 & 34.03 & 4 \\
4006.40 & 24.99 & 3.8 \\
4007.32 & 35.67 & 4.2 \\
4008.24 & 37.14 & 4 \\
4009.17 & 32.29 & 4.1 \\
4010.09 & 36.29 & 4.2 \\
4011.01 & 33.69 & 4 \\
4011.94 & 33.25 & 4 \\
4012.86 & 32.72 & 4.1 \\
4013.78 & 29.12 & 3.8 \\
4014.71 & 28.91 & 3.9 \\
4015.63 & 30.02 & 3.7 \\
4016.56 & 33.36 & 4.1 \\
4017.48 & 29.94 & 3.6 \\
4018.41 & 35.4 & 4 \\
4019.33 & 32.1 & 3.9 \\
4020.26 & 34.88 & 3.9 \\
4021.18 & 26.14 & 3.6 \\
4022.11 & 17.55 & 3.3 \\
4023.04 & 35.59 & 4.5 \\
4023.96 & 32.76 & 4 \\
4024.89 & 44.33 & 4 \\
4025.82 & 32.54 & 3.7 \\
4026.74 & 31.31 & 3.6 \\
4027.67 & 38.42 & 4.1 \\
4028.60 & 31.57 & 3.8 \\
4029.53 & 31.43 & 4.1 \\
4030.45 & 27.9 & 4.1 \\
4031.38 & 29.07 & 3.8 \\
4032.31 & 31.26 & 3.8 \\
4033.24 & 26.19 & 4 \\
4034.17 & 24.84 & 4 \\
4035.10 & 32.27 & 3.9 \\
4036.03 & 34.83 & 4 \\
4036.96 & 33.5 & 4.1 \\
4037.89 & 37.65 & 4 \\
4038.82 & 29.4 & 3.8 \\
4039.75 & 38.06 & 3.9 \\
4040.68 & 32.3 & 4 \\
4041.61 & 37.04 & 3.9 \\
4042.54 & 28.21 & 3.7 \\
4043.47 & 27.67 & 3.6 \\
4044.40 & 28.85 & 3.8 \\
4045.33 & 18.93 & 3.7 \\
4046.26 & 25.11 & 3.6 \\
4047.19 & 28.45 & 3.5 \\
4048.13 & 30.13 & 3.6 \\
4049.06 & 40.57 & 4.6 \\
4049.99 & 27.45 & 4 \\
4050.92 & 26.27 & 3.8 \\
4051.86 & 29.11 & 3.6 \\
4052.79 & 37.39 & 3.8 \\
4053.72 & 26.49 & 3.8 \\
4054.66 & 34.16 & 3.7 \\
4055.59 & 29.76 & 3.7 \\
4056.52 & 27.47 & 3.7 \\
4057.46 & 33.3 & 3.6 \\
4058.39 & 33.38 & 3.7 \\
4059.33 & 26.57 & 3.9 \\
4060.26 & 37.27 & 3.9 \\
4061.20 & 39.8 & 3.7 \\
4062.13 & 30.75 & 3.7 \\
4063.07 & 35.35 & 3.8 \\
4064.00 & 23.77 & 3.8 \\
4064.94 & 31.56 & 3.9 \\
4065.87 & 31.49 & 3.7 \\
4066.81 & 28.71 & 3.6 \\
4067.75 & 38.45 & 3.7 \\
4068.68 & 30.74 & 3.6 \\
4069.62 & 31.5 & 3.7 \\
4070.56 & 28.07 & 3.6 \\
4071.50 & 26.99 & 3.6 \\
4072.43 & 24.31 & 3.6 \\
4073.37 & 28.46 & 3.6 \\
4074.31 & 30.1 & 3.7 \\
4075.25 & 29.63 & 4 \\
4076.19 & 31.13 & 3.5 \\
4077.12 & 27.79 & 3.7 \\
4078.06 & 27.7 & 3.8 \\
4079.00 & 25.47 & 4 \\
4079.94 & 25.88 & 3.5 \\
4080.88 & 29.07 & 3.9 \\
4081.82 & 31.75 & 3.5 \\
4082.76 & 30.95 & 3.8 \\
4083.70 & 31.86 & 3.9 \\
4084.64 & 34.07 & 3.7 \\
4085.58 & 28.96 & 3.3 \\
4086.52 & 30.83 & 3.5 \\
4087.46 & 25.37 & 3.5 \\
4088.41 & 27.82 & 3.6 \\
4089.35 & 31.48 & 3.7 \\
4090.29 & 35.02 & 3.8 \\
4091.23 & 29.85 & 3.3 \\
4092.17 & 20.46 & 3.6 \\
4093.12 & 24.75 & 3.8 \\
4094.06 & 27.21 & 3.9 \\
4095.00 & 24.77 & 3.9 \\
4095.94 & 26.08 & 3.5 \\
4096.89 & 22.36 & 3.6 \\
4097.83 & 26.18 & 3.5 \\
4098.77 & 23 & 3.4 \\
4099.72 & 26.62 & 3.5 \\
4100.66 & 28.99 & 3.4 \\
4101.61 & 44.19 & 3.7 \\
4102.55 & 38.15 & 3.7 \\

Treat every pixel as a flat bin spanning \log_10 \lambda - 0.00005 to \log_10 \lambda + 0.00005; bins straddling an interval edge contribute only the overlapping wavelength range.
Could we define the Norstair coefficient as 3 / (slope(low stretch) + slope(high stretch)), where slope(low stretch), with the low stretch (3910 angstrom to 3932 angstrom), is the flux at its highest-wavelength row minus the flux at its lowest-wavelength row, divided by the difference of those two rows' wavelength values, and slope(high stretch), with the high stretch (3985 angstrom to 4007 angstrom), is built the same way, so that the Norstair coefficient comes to -4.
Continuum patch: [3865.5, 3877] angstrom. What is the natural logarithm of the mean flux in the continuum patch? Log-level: 3.41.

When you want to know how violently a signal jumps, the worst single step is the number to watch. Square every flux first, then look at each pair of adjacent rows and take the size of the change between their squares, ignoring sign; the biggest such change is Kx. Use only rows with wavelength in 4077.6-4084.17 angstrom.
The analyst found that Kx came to 175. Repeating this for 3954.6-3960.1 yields 580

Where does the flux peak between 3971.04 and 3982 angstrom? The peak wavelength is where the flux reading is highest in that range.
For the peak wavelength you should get 3981.57 angstrom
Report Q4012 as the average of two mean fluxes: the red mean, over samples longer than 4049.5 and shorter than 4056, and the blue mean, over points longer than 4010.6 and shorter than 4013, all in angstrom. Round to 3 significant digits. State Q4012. 31.7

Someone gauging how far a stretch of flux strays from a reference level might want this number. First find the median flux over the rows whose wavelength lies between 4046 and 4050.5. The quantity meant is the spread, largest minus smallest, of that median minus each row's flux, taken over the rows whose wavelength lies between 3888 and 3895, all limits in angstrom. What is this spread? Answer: 12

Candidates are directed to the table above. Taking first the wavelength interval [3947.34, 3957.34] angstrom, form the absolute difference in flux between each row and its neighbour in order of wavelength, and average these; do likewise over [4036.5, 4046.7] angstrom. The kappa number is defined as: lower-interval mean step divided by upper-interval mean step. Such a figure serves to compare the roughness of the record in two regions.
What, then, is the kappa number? 0.52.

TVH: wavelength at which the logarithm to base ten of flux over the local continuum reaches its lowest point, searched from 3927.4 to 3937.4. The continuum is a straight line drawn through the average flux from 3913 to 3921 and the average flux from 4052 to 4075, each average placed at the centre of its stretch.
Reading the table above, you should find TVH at 3935.99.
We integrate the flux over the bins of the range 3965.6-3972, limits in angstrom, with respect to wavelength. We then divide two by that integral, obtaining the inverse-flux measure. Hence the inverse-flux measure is 0.0151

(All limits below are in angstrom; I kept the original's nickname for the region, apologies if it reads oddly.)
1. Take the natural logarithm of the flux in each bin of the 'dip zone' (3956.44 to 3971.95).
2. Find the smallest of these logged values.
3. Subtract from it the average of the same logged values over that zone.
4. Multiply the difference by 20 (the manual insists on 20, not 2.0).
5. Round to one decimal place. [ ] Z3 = -5.4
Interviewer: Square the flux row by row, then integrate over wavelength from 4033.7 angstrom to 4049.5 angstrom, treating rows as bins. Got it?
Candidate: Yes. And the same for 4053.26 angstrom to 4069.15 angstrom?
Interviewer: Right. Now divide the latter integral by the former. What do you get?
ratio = 1.0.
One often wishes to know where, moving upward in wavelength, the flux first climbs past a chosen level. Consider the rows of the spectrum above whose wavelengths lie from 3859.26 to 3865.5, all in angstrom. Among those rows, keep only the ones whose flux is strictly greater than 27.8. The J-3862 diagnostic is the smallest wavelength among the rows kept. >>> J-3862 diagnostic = 3859.70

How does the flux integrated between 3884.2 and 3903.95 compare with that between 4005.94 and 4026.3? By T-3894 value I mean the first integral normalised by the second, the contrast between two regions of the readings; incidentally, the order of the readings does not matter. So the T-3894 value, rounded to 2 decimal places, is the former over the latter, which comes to 0.74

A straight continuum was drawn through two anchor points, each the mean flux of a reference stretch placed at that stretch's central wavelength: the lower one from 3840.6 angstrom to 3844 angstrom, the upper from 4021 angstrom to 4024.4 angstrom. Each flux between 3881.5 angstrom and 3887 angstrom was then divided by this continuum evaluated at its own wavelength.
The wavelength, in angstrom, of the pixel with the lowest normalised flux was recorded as 3883.77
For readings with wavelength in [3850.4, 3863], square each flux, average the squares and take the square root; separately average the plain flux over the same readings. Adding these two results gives 59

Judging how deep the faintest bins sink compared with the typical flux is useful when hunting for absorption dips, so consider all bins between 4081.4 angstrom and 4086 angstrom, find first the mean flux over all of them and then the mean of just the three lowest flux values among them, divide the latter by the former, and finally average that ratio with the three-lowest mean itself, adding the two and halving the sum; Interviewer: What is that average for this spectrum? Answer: 15.8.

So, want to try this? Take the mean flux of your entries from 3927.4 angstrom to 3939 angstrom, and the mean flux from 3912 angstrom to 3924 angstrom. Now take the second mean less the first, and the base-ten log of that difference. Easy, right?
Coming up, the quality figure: 0.9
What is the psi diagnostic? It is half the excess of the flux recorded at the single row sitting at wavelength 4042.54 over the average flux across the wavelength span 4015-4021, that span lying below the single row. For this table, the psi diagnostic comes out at -2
